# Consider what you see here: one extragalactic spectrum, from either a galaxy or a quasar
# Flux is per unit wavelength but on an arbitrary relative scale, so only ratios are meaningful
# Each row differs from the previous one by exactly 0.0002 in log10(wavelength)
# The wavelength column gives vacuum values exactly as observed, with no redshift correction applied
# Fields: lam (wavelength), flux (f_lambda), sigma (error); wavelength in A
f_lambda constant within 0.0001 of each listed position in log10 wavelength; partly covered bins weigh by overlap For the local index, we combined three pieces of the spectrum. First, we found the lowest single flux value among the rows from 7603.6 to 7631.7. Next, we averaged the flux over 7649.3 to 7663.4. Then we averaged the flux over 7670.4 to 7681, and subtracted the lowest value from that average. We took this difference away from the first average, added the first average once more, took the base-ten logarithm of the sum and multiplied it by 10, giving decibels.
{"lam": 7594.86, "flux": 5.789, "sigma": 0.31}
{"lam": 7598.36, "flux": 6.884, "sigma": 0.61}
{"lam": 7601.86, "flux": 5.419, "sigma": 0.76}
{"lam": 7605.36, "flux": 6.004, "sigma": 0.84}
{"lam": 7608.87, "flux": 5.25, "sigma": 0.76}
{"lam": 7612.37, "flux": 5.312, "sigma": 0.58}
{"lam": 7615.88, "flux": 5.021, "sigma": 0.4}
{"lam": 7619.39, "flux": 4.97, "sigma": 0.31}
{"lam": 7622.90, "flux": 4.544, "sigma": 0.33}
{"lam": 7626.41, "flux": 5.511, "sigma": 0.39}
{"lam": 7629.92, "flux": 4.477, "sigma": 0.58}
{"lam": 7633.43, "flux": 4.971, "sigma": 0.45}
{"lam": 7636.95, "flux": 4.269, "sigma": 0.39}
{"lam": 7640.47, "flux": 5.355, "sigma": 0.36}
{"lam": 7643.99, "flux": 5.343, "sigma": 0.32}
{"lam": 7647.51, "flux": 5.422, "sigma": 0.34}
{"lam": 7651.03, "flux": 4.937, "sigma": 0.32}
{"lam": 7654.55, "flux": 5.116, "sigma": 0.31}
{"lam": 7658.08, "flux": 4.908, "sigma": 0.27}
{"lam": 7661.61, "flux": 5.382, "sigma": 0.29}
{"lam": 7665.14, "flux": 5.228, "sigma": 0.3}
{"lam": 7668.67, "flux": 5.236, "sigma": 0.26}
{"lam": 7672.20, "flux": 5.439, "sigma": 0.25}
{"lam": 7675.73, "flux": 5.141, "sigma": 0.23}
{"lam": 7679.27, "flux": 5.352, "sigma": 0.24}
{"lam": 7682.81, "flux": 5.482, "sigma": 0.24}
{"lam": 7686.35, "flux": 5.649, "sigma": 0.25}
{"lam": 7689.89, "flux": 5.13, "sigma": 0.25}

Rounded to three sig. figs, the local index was 9.70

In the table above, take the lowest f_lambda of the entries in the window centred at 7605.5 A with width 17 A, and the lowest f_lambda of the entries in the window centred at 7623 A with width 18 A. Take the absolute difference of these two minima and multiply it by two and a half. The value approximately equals 1.9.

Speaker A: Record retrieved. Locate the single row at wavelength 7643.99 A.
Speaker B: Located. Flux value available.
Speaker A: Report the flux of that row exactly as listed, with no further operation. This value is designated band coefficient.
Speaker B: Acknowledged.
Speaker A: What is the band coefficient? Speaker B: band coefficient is 5.343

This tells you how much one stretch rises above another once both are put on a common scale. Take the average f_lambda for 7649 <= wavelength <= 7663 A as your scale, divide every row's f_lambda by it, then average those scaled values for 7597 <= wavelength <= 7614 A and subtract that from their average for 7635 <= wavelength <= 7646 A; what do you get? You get -0.15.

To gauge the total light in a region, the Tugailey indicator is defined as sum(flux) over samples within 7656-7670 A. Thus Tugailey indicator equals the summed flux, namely 20.8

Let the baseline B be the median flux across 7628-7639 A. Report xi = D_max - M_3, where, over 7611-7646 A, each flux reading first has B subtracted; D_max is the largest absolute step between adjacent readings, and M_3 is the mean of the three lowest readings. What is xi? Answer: 1.1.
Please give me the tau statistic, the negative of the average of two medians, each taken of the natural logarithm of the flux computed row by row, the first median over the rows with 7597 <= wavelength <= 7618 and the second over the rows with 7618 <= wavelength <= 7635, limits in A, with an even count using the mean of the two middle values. -1.64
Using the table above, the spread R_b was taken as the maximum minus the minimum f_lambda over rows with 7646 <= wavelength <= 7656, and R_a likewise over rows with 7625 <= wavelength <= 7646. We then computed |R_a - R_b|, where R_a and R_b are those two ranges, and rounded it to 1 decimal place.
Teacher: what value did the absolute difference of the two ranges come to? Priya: 0.8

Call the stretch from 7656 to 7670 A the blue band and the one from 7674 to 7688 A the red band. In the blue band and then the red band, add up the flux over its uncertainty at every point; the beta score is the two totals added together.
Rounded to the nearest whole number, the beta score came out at 164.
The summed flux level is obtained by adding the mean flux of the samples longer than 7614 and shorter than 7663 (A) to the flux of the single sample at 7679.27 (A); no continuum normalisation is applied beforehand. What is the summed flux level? 10.4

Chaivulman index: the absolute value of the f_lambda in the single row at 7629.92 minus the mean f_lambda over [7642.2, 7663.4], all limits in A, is 0.71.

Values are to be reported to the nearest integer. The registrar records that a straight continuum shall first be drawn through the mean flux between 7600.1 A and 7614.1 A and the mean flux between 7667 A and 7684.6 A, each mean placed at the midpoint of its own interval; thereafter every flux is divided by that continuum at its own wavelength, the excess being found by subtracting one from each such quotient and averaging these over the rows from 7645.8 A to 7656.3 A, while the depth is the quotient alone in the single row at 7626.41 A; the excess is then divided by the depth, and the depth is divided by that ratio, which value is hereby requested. -24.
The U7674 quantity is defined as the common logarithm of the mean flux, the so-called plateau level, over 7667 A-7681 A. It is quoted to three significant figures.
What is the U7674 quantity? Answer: 0.724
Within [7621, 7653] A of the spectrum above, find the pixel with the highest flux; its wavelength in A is 7626.41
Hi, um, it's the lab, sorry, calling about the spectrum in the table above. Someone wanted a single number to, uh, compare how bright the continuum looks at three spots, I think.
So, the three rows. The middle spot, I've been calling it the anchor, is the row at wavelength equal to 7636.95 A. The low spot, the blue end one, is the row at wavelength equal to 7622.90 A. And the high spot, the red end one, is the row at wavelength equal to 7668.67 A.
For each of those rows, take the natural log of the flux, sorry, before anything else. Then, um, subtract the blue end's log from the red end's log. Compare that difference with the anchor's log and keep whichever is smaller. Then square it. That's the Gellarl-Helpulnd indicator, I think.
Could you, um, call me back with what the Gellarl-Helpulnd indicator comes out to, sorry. 0.020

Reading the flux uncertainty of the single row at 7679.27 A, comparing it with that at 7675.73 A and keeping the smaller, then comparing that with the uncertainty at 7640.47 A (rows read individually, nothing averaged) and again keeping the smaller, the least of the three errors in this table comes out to 0.230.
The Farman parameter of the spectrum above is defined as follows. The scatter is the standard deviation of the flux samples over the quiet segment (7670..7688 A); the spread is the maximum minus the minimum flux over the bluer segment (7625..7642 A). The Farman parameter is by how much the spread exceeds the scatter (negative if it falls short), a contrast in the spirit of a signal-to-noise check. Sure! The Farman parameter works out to 1.1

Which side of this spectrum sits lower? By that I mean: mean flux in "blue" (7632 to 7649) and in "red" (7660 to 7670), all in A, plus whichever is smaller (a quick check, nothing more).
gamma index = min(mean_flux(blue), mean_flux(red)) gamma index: 5.07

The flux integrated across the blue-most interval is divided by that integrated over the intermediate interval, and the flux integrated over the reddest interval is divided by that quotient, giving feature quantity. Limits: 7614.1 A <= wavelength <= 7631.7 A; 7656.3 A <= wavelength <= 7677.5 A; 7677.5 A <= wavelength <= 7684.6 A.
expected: 49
